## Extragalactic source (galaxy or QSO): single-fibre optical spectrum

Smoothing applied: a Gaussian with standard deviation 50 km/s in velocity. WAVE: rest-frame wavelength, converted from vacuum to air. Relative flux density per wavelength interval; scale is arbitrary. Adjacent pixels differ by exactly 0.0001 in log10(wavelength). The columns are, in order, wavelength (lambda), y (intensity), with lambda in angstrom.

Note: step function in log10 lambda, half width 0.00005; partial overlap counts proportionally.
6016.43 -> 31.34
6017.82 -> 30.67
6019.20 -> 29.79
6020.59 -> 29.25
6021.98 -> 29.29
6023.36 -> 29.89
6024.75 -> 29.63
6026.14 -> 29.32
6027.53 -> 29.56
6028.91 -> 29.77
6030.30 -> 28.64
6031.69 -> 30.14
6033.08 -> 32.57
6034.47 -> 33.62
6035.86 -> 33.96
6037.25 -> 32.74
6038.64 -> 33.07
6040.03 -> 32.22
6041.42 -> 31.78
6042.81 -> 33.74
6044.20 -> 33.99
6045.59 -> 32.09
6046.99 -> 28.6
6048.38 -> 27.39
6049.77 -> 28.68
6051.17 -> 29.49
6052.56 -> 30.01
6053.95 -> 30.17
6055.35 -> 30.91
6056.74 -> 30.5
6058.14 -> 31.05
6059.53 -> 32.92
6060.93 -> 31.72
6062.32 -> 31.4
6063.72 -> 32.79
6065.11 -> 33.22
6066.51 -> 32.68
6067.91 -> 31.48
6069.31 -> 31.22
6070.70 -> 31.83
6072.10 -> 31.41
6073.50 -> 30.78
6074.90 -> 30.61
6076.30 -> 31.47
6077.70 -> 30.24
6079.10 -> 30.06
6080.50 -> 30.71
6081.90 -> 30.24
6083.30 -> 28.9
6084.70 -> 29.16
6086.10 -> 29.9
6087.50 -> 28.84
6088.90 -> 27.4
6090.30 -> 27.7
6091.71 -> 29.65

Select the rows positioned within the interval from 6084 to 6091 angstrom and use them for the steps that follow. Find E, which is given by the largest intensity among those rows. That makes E 29.9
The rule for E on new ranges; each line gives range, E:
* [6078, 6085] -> 30.71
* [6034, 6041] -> 33.96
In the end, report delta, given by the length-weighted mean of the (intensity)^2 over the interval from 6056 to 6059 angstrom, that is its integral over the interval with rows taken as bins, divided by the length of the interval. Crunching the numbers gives 956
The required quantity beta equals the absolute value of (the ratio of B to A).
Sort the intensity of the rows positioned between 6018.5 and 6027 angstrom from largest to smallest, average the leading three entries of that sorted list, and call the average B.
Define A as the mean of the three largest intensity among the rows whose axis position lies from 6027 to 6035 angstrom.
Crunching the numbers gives 0.93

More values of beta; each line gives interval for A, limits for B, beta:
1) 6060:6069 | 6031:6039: 1.02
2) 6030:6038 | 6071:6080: 0.93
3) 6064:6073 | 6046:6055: 0.92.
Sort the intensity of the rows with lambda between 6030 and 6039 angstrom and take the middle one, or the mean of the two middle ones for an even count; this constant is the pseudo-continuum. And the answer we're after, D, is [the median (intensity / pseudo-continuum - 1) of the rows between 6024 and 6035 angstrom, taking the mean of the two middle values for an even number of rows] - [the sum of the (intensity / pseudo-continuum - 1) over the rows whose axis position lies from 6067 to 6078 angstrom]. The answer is 0.30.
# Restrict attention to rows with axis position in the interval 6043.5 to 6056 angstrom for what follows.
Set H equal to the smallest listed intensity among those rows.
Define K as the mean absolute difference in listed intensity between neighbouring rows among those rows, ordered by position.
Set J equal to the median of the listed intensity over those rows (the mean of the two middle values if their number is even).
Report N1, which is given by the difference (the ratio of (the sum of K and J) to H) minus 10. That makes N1 -8.86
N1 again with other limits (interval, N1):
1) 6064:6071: -8.96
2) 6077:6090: -8.88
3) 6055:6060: -8.95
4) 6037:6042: -8.96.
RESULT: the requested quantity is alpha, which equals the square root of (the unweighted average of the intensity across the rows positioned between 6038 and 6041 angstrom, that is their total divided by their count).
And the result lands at 5.71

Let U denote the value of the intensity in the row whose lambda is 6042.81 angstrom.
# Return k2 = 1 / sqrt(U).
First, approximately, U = 33.74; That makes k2 0.172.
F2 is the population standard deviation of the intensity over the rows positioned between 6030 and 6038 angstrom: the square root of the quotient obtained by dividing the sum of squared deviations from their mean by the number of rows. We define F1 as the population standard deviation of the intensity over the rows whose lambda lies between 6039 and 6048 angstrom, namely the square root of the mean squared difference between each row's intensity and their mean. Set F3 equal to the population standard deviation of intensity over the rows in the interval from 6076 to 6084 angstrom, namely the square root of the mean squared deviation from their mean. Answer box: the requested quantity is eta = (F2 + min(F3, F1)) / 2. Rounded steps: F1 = 1.8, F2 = 1.9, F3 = 0.77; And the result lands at 1.34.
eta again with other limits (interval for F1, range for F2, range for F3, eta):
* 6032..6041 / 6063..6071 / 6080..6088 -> 0.67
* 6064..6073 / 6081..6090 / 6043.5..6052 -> 0.82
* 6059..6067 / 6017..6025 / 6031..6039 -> 0.57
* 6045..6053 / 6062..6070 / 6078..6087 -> 0.70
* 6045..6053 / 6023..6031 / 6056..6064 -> 0.64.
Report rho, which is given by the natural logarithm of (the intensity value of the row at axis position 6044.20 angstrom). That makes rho 3.53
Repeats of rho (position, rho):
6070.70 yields 3.46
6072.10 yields 3.45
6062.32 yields 3.45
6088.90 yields 3.31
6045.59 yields 3.47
